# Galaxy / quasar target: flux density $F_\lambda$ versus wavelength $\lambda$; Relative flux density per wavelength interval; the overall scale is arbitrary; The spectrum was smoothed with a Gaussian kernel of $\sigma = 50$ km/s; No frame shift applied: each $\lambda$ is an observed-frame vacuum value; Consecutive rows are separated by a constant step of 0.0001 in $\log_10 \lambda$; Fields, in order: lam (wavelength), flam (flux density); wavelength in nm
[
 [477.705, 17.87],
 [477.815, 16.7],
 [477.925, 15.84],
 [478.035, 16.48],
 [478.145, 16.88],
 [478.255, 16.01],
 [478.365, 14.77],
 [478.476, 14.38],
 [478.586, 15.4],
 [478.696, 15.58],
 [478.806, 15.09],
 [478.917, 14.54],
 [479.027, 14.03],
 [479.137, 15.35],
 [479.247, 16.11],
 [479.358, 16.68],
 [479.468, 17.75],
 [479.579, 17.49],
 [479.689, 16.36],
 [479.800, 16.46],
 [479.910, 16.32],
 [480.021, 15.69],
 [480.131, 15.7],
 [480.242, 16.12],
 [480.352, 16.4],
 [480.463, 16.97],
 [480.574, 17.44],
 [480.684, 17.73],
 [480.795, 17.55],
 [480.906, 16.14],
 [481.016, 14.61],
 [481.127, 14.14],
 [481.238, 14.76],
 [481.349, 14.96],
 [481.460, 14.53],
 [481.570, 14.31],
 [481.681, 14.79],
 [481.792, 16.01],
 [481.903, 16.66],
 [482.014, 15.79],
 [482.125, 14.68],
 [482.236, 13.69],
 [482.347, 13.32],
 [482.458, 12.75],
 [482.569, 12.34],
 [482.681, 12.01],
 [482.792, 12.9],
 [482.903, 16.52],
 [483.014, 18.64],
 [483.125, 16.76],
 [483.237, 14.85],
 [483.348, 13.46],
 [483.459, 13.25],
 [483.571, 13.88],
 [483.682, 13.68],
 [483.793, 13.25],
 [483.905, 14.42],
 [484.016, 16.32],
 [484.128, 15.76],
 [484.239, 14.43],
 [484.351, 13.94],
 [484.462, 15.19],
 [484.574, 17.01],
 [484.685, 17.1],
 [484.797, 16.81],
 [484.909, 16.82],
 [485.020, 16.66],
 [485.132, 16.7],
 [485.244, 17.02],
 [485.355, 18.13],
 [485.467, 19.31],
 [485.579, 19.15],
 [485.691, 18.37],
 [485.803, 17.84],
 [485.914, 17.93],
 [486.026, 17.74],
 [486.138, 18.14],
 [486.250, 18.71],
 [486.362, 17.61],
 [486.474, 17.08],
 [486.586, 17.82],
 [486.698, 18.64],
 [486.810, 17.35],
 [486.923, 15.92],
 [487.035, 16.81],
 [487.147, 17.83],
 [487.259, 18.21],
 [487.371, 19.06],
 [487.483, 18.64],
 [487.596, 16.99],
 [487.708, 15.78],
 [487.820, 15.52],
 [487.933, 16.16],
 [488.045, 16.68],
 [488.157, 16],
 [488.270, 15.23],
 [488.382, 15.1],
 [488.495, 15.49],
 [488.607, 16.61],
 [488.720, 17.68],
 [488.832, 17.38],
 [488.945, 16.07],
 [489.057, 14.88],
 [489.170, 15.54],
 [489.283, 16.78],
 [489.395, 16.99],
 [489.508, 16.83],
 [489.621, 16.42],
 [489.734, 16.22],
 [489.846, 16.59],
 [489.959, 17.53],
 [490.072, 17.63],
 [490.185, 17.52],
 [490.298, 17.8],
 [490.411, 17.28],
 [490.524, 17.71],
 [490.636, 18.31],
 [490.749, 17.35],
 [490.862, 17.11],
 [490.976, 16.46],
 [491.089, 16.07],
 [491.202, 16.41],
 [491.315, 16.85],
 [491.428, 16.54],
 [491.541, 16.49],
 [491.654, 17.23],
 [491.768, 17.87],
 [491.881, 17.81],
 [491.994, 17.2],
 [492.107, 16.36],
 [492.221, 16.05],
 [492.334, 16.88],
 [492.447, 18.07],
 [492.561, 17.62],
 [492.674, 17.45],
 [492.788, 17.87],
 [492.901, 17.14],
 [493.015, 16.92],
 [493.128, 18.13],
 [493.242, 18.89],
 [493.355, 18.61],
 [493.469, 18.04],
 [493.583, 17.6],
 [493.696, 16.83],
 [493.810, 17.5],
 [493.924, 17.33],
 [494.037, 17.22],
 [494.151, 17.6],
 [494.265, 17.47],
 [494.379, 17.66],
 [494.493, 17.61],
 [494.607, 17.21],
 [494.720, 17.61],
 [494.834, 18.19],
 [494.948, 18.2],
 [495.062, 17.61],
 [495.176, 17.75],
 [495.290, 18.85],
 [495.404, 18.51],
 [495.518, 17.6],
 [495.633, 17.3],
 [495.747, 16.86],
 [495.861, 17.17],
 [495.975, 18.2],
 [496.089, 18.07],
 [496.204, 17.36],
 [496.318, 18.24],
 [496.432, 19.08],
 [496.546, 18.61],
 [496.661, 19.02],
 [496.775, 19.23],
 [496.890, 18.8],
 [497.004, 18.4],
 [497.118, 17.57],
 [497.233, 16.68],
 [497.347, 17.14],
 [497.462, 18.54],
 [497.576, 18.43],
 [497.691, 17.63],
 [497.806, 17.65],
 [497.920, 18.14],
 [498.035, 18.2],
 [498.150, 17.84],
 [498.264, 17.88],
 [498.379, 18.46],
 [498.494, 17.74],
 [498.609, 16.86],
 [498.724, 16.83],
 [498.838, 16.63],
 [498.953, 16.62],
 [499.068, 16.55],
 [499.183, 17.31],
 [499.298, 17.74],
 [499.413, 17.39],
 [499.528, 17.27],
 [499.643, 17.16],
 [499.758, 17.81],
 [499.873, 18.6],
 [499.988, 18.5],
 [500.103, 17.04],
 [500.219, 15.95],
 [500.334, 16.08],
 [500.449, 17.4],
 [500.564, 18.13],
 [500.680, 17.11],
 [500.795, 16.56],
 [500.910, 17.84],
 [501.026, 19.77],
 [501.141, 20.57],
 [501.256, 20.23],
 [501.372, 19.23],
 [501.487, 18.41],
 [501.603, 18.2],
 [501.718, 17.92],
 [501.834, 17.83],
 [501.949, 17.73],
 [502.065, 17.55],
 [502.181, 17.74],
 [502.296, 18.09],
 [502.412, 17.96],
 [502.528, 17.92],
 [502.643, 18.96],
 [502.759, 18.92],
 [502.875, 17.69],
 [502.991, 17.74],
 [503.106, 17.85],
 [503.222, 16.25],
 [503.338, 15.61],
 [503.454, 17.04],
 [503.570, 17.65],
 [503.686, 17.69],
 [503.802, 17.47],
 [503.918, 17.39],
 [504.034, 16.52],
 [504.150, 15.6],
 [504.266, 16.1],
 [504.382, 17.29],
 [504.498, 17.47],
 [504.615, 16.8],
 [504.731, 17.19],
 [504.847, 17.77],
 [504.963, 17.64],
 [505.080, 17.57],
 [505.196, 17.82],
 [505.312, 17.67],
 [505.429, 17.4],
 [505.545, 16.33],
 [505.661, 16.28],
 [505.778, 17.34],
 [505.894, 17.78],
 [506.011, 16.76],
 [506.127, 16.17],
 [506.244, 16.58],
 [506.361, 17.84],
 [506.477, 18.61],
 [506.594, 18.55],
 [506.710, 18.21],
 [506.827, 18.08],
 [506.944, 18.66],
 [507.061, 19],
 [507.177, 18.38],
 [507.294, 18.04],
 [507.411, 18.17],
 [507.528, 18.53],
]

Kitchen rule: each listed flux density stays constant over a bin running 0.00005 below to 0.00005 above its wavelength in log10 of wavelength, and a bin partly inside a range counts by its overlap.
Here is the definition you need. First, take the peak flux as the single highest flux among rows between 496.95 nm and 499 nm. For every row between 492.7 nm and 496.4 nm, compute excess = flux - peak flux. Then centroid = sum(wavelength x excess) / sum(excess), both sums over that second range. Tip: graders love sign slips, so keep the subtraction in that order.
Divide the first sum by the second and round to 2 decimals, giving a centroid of 494.51 nm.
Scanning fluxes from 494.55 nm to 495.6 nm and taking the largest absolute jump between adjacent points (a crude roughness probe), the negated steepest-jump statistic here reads -1.10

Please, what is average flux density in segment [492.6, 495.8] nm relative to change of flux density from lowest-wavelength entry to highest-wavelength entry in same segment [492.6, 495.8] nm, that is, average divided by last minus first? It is -30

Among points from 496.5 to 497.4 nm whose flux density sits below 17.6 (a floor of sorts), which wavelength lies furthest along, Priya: 497.347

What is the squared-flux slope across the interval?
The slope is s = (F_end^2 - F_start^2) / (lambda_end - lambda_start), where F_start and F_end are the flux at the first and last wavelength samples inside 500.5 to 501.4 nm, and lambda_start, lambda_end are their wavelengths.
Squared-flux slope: 51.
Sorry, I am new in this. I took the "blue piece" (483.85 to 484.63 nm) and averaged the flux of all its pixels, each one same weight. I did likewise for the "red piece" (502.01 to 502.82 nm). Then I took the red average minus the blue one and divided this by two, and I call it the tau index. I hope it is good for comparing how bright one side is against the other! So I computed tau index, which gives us 1.4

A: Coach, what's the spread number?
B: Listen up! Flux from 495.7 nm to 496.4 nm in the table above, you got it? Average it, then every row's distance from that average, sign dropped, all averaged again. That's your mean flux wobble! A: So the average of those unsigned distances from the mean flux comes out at 0.52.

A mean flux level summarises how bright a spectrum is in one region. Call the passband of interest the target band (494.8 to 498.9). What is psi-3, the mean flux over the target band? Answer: 17.9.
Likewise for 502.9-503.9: 17.2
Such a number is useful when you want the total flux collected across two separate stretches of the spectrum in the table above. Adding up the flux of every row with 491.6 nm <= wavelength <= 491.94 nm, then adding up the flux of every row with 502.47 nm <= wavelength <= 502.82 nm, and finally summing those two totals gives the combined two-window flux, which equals 109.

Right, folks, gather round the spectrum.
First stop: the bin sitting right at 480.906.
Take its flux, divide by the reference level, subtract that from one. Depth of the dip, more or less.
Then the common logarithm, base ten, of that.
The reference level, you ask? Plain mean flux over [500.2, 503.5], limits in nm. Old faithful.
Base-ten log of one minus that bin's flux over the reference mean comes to -1.0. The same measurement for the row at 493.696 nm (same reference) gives -1.2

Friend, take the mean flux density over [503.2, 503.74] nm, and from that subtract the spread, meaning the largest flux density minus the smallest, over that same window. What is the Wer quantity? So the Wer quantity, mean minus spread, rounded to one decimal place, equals 14.8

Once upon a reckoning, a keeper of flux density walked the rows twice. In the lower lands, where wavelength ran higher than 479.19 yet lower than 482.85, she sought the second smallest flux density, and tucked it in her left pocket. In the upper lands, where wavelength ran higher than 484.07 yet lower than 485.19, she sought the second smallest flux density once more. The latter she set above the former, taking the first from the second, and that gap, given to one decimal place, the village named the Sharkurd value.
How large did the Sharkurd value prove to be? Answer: 2.1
